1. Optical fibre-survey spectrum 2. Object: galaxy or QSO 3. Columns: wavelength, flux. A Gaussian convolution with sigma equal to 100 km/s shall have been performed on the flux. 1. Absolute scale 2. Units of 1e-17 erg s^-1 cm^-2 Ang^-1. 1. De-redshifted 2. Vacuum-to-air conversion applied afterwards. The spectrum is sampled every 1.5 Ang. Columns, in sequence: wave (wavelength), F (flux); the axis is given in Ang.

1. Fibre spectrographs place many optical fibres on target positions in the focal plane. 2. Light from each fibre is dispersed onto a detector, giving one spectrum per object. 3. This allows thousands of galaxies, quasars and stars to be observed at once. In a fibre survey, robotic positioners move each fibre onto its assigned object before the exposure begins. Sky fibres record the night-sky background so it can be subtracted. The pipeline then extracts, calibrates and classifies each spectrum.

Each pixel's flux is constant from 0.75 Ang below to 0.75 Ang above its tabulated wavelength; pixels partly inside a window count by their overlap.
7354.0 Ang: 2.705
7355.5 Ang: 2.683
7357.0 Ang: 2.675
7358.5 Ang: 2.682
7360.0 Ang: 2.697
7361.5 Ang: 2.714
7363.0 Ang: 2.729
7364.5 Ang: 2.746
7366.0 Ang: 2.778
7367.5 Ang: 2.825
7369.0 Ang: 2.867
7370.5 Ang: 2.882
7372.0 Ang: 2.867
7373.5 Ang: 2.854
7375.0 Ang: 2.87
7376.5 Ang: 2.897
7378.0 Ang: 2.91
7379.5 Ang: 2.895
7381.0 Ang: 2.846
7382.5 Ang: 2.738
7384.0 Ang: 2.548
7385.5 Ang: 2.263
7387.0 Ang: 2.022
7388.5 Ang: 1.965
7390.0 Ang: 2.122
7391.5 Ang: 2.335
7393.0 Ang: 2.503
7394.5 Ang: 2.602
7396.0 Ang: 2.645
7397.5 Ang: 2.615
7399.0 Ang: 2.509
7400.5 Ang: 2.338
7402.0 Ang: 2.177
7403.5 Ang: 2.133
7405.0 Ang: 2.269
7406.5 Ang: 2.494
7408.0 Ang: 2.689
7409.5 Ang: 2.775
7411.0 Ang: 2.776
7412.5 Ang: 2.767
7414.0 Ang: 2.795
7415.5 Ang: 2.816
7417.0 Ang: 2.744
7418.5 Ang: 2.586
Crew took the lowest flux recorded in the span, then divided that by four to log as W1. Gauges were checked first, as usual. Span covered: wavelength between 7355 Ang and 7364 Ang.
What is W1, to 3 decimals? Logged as 0.669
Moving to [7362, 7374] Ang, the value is 0.682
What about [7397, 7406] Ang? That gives 0.533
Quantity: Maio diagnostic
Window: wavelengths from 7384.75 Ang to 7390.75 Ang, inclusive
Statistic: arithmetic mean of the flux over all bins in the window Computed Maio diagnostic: 2.09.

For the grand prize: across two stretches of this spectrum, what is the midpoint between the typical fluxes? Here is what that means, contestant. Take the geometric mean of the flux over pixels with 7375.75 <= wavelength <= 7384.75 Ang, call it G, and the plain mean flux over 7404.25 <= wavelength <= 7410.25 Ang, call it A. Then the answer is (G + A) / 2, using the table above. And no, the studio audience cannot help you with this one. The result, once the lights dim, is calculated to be 2.68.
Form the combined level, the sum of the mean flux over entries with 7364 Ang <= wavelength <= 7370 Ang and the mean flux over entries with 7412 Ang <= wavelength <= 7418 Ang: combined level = 5.58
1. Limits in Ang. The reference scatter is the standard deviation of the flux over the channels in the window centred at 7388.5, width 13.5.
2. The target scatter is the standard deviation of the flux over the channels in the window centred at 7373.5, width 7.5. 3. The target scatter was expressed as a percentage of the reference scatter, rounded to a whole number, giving 6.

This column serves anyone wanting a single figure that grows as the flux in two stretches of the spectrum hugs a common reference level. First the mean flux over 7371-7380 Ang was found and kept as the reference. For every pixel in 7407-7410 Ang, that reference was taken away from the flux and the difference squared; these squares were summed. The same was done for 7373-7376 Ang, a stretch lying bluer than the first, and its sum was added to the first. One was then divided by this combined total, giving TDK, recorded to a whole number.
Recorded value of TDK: 20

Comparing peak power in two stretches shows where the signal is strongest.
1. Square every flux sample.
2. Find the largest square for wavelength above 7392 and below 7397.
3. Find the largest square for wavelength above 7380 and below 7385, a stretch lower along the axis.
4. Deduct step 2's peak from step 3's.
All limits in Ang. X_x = 1.1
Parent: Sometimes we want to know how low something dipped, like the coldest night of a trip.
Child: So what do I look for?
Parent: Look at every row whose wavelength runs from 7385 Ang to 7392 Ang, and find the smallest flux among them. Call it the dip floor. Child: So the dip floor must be 1.965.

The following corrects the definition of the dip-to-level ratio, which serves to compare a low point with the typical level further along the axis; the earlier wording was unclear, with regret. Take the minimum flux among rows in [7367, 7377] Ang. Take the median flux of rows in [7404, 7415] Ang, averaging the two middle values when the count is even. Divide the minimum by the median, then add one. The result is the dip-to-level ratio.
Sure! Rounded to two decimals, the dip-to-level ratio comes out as 2.02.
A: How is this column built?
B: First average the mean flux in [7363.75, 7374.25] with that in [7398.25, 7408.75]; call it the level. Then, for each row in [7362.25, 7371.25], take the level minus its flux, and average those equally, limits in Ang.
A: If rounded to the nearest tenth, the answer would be -0.2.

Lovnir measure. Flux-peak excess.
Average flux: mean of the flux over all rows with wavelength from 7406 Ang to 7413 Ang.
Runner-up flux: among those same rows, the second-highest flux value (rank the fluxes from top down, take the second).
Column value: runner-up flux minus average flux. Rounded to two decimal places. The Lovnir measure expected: 0.07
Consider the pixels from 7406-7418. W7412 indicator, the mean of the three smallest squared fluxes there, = 7.0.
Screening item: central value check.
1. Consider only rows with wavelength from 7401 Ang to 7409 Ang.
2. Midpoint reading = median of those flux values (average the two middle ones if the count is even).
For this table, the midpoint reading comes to 2.3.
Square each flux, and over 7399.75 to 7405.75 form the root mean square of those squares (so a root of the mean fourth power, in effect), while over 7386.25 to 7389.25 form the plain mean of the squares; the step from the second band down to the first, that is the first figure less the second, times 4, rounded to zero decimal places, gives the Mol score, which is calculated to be 4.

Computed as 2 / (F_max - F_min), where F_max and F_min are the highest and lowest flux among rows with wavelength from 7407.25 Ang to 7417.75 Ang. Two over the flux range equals 15.7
